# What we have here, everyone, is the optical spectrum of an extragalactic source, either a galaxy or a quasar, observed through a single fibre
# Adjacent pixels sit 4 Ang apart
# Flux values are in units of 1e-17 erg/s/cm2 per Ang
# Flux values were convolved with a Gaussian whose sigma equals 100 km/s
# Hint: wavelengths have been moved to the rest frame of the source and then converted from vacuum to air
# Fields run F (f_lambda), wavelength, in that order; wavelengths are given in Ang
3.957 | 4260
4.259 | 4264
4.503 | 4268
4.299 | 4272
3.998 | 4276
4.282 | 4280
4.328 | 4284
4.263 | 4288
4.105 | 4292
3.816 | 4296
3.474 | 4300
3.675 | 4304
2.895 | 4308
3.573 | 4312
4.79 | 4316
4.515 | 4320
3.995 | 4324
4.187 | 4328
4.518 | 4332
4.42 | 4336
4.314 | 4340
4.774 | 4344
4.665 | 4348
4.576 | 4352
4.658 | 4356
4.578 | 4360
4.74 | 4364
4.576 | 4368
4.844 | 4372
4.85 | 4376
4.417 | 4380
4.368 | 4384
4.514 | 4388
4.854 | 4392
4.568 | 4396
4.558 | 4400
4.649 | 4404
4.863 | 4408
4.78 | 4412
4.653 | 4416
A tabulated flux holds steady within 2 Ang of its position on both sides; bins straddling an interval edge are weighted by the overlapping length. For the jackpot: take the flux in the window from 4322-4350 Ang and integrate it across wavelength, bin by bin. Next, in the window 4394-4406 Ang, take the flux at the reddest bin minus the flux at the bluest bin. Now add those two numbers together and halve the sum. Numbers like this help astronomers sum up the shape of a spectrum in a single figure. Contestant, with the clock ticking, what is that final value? 62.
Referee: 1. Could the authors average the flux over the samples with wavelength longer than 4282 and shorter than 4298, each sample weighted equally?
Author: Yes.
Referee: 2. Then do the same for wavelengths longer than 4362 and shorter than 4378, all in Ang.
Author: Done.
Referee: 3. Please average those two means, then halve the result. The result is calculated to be 2.22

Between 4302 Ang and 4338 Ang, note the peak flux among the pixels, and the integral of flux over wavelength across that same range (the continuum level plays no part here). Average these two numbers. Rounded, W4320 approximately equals 76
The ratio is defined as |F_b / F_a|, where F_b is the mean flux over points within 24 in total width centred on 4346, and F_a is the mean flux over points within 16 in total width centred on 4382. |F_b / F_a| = 1.007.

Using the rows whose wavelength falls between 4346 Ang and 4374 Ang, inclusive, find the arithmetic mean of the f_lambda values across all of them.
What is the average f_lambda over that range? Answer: 4.7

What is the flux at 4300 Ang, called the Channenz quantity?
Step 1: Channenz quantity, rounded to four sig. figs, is 3.474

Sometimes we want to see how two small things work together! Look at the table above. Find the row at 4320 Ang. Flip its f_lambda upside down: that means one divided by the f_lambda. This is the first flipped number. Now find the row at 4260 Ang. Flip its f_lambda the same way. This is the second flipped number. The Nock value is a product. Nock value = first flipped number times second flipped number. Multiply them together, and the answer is 0.056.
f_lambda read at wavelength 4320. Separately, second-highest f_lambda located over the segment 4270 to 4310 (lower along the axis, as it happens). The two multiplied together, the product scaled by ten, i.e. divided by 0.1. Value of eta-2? 194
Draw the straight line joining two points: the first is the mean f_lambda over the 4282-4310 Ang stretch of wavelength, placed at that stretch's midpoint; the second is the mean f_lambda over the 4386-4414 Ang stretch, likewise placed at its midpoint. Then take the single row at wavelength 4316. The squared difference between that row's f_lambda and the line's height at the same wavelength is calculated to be 0.68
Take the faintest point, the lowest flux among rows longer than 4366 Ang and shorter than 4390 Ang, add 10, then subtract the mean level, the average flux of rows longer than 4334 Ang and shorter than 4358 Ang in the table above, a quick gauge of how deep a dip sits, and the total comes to 9.80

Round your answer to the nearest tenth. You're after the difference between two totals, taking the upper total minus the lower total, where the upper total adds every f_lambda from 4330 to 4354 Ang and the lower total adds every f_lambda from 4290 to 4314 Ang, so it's 5.7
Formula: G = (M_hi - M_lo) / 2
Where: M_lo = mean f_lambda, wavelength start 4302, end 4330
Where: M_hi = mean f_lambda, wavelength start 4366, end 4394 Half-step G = 0.34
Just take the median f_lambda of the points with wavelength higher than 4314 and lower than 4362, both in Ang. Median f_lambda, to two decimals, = 4.55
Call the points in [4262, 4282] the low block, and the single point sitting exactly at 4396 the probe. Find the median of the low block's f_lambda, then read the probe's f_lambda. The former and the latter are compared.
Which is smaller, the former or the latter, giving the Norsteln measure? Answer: 4.28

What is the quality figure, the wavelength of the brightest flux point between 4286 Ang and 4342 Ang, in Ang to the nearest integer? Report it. 4316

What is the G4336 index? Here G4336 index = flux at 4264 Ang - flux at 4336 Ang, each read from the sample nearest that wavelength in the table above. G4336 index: -0.16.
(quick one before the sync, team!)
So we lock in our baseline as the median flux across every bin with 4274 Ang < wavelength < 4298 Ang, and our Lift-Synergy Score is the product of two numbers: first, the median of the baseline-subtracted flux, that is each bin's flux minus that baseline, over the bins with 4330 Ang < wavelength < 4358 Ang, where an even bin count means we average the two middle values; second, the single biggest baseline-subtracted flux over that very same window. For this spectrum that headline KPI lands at 0.23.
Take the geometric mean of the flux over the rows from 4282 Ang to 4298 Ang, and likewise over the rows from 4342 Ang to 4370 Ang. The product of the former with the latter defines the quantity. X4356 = 19.2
